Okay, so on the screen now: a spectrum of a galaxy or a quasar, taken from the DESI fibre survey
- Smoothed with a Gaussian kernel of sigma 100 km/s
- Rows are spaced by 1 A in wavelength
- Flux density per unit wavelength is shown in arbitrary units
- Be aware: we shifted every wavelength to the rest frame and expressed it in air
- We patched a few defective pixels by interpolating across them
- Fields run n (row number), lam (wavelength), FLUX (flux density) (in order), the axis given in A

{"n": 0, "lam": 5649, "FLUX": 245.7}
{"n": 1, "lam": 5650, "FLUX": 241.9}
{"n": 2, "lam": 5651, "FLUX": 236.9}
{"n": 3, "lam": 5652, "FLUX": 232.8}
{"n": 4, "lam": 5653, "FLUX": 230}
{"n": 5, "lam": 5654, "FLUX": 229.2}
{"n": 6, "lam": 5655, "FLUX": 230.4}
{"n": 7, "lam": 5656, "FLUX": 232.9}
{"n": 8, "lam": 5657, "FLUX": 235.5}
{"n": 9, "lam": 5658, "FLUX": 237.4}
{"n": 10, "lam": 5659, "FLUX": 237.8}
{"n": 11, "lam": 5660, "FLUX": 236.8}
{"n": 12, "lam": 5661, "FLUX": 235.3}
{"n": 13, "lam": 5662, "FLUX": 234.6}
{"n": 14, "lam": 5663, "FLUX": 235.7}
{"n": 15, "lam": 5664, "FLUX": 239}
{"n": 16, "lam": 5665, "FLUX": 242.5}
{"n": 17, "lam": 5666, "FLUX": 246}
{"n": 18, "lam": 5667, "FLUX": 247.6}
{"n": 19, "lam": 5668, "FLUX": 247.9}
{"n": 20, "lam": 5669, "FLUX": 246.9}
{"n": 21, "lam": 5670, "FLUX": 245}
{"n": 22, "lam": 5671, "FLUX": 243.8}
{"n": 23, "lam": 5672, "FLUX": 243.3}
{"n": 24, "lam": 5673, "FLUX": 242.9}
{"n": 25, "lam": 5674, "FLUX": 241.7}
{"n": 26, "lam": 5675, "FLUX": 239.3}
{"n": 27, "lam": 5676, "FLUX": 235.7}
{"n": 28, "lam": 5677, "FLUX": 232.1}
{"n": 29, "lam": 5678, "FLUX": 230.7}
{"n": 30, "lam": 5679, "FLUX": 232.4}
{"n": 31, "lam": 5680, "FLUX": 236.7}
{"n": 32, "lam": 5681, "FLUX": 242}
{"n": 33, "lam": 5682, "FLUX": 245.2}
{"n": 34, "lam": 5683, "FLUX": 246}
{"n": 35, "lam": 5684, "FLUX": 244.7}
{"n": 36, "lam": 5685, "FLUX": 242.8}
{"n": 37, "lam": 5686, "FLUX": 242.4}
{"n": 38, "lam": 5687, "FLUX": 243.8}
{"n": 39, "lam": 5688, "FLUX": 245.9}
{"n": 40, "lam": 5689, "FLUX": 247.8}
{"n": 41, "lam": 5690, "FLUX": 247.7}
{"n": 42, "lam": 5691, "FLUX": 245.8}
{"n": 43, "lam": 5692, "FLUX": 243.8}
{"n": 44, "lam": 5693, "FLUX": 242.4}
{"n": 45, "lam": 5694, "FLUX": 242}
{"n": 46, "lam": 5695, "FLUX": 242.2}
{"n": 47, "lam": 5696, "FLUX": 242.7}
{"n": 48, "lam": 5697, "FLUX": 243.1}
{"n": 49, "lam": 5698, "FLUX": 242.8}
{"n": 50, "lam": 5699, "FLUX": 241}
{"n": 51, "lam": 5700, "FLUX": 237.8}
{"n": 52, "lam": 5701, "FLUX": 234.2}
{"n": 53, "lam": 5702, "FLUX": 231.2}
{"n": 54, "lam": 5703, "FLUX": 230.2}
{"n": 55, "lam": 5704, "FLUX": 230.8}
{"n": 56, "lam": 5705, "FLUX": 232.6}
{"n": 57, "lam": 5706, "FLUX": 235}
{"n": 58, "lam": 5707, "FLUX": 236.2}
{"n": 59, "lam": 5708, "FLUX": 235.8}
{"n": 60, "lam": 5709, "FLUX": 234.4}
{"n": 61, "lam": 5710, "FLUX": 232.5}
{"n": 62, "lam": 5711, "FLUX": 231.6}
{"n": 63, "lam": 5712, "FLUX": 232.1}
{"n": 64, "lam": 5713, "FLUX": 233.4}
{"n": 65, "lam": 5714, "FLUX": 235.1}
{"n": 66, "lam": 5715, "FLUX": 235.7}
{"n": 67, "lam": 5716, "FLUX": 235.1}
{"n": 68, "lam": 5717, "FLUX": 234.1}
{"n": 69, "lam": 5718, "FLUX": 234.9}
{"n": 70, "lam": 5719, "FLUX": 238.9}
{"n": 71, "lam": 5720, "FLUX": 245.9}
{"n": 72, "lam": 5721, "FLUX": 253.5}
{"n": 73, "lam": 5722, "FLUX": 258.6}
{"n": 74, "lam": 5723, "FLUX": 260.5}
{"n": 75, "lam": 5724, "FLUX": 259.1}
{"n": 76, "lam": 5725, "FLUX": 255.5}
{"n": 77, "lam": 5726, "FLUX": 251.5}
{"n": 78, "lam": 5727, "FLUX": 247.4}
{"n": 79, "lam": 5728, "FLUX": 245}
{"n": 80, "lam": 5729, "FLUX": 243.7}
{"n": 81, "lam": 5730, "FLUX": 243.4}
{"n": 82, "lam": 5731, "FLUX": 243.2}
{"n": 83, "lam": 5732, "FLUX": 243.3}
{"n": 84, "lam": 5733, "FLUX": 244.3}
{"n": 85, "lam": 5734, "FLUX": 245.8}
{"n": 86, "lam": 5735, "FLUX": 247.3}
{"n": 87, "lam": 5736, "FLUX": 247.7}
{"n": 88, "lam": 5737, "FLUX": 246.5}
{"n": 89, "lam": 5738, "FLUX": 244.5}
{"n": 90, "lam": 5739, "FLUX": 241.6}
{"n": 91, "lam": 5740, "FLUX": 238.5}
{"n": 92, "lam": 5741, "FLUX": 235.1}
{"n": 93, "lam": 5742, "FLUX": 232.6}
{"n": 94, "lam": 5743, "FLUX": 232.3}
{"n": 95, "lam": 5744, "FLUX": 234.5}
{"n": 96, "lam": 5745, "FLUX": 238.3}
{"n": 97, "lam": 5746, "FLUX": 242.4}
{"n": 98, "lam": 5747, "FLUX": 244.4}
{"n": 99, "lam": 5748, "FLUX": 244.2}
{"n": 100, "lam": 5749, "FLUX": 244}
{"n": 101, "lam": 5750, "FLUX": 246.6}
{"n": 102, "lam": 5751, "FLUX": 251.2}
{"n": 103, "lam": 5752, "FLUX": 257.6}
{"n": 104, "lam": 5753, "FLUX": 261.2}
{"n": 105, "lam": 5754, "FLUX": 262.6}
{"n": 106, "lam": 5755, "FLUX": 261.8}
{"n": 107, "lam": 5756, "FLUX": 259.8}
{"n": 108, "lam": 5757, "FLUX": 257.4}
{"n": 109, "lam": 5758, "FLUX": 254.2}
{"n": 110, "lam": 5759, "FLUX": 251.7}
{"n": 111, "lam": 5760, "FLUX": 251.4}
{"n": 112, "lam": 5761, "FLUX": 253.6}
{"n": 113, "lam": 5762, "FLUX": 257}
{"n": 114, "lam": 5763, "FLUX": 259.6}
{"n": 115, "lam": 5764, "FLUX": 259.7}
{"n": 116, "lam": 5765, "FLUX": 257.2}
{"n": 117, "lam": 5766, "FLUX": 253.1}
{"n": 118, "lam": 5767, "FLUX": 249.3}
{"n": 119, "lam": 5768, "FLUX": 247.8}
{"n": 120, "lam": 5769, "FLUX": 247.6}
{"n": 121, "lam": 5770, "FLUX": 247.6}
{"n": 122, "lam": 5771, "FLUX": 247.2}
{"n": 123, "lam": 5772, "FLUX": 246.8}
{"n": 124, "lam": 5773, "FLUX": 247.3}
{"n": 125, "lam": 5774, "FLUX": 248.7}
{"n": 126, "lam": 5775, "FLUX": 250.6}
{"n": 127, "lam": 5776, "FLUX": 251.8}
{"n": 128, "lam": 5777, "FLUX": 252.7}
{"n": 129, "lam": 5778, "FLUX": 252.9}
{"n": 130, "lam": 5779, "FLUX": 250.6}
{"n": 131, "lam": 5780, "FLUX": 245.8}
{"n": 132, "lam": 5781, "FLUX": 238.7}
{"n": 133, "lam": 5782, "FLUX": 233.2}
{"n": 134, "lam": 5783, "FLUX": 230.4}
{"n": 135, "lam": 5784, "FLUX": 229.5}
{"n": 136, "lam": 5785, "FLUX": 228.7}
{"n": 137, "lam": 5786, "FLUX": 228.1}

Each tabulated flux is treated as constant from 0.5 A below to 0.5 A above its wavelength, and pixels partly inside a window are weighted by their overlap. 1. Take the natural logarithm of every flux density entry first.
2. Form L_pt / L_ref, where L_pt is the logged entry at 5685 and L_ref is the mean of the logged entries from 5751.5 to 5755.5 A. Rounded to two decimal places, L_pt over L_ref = 0.99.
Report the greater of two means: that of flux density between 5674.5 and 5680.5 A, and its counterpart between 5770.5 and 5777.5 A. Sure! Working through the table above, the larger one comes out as 249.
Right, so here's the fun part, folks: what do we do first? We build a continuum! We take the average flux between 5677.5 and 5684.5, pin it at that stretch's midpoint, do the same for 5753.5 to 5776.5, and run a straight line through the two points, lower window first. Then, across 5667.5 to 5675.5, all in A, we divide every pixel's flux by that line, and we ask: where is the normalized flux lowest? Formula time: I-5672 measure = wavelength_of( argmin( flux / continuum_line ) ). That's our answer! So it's 5675 A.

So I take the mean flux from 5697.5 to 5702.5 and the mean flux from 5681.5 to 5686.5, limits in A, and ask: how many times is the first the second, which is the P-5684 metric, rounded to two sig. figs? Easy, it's 0.97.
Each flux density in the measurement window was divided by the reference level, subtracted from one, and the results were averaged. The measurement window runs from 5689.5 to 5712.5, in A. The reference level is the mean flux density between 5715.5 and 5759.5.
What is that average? 0.037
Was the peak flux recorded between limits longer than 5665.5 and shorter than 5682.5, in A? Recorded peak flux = 247.9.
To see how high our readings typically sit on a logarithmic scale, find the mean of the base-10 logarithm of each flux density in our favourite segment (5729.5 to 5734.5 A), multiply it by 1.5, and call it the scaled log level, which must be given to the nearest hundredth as 3.58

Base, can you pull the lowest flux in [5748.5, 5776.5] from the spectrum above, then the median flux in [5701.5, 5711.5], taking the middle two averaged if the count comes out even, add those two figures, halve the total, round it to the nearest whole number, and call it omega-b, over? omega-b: 238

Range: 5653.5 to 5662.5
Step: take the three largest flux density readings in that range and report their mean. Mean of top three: 237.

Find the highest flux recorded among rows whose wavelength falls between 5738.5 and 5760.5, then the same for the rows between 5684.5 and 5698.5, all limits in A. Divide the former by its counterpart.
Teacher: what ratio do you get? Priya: 1.06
